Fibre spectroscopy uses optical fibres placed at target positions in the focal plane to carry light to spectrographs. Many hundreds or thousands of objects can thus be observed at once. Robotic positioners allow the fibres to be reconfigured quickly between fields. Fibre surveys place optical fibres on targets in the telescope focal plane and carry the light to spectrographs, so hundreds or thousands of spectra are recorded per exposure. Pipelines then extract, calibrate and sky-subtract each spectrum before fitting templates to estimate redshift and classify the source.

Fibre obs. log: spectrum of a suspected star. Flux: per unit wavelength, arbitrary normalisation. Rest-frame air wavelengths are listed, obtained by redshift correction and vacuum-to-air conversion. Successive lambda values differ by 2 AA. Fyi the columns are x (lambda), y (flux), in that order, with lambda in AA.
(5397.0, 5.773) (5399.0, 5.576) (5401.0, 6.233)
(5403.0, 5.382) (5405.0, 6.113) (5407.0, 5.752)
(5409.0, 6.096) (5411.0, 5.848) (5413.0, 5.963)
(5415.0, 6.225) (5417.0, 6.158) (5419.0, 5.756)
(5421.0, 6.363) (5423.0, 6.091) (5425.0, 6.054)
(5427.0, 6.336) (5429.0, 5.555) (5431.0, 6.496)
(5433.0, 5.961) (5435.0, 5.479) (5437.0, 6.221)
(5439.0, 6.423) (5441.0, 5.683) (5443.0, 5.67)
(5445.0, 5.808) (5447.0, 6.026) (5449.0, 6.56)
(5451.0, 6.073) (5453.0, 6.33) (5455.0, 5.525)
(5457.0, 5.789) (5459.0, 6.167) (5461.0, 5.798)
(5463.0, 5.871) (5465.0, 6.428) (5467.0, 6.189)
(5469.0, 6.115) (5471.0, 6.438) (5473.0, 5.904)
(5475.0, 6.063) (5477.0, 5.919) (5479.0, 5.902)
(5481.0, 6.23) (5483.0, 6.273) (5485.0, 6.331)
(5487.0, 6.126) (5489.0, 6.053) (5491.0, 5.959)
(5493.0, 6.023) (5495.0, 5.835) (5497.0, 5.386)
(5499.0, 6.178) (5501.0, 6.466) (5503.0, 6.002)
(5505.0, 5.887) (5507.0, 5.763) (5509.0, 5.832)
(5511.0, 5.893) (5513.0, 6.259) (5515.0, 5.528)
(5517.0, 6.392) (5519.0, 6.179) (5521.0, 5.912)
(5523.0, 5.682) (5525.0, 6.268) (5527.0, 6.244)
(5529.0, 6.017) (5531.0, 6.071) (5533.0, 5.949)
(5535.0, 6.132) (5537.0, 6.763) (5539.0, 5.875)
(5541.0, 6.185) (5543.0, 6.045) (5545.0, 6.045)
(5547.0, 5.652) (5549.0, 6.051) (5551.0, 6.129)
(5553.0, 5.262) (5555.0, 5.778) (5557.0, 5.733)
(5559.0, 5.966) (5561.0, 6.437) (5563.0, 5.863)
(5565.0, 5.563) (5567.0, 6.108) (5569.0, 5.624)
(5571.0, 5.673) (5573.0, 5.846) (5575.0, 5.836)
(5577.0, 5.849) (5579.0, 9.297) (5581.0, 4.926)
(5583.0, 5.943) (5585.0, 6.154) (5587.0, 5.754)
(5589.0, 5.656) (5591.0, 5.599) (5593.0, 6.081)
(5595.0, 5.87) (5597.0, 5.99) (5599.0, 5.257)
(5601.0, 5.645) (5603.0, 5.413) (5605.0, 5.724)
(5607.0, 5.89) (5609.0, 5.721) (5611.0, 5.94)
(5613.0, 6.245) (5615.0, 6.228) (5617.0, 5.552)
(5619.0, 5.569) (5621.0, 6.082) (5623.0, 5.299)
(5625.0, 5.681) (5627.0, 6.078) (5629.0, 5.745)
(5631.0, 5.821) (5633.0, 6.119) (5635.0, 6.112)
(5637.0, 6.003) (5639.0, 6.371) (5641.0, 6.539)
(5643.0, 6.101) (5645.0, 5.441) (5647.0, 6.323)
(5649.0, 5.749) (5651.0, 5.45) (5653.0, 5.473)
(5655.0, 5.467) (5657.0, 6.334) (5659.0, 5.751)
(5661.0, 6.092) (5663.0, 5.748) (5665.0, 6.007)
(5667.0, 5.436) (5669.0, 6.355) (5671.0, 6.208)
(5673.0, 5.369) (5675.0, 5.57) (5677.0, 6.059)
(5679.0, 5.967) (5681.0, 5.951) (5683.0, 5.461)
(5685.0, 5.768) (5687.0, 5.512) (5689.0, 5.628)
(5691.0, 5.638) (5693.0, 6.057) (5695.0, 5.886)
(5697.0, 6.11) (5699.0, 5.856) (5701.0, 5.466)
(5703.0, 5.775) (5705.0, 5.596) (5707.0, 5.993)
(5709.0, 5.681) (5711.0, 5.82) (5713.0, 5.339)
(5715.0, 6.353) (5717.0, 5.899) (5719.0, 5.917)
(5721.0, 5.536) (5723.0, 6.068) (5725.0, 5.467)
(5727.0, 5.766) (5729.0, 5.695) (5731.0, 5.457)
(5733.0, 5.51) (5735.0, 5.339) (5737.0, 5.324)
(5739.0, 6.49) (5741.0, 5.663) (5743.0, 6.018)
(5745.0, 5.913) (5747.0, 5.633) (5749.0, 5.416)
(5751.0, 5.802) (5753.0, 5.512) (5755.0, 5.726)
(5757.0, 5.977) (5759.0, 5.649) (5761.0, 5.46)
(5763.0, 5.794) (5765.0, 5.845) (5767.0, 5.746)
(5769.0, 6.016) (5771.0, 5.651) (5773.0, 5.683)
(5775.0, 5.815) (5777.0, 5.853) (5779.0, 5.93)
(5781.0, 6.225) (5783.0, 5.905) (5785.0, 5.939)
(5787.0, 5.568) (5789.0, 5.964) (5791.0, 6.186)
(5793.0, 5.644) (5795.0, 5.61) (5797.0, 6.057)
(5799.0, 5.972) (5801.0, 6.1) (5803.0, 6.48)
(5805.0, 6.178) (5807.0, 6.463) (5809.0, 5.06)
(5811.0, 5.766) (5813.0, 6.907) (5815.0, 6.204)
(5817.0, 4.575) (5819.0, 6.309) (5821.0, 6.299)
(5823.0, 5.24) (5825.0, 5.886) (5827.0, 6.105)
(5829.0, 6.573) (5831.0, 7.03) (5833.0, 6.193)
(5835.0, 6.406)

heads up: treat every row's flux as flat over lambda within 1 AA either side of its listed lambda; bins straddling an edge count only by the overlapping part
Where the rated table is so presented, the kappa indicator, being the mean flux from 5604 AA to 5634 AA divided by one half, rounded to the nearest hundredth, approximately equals 11.69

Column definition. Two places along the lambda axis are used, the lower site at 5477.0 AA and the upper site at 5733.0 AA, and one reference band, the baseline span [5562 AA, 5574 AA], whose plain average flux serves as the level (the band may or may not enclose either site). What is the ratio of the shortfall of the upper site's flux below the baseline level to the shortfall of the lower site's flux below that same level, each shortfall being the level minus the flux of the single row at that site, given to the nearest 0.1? -1.9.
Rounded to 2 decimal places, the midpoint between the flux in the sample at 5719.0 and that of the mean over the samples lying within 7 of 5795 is 5.93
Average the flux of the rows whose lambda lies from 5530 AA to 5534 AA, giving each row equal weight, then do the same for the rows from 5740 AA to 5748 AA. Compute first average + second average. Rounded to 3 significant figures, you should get 11.8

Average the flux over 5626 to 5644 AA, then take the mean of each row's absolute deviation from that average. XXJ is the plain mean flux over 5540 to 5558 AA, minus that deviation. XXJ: 5.71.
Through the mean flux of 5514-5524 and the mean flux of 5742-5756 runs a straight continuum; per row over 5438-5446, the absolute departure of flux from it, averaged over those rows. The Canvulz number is 0.32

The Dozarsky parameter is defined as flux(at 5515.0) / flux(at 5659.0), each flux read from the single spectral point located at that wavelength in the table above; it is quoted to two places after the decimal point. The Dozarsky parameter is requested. 0.96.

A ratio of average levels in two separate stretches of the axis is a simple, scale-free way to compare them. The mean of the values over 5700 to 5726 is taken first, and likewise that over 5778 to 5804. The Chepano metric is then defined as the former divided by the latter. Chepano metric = 0.97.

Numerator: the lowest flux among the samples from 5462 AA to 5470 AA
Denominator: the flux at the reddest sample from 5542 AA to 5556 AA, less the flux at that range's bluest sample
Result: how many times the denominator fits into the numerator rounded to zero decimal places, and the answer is -22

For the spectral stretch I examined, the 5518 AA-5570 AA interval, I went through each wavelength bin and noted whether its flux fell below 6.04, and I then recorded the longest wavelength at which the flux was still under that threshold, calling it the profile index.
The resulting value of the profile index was 5569.0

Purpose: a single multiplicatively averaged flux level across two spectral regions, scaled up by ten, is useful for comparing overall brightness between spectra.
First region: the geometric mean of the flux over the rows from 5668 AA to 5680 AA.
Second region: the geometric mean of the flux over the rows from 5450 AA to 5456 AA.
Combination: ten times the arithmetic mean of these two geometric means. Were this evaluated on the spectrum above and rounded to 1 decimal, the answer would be 59.4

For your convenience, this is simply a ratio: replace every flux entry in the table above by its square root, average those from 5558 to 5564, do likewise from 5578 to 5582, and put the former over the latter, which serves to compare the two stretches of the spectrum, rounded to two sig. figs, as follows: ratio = 0.94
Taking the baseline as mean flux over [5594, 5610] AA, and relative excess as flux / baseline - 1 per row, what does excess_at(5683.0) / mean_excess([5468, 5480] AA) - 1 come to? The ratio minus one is -1.6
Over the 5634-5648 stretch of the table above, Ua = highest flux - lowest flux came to 1.10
